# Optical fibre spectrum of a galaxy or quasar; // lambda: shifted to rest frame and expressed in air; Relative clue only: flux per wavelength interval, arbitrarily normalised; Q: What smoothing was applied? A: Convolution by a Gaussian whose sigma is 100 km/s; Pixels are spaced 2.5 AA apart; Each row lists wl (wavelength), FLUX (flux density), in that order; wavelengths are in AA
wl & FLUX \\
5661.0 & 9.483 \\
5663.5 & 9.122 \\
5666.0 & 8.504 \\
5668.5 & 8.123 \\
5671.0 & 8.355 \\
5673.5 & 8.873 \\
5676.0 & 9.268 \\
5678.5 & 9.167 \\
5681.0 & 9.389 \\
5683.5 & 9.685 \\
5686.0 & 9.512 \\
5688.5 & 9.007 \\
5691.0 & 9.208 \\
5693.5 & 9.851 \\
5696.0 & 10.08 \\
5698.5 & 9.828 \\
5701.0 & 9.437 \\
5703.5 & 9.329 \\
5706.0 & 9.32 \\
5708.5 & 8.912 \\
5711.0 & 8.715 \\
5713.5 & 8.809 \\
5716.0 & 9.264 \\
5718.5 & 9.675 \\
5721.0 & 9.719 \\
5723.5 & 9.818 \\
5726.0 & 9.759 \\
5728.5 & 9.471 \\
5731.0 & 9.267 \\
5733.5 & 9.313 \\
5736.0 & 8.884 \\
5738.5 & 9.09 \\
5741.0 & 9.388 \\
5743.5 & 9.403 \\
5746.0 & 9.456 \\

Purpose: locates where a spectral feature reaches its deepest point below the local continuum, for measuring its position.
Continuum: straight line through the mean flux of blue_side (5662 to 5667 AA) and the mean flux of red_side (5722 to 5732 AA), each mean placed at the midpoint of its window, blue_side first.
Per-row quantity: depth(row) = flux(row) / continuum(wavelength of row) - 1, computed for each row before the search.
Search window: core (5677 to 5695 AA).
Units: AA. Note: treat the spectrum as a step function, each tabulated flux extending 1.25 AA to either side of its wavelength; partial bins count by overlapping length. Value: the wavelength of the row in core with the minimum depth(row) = 5688.5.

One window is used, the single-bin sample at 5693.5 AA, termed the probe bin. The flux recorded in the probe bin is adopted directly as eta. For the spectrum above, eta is 9.851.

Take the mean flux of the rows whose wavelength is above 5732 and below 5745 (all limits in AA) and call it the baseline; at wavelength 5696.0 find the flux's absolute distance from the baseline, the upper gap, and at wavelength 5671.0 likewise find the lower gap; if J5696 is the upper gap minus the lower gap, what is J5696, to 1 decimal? 0.0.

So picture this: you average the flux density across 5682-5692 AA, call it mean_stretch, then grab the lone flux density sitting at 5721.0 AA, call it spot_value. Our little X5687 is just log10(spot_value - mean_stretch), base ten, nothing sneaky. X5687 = -0.44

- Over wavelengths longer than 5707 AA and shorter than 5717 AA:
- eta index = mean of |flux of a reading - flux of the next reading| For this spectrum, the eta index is 0.25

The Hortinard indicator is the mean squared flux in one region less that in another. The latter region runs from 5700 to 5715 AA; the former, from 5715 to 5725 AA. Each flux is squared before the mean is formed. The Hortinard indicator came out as 10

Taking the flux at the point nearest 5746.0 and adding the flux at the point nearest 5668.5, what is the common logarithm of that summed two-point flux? 1.24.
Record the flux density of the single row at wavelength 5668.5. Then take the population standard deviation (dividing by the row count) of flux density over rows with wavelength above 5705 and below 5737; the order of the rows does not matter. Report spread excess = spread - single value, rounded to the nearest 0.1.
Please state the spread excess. -7.8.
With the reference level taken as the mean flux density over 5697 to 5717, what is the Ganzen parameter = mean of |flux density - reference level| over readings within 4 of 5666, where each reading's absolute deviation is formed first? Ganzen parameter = 0.6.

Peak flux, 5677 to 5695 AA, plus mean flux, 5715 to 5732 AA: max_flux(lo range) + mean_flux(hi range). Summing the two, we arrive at 19.4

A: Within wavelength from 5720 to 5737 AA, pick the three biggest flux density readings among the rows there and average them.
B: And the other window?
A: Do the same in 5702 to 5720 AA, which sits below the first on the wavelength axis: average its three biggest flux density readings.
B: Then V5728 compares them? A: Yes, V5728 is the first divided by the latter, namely 1.03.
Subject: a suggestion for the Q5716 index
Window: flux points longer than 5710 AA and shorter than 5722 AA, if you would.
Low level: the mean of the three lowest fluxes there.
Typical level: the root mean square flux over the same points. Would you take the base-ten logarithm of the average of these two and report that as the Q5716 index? 0.958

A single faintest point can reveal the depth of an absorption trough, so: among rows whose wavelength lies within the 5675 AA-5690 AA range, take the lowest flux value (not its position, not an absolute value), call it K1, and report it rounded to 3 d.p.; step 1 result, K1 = 9.007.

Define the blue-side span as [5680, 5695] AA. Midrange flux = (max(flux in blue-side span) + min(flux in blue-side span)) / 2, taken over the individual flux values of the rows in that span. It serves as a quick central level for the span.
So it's 9.43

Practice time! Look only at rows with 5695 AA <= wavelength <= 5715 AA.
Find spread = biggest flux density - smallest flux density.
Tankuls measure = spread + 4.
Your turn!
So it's 5.4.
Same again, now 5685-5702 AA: 5.1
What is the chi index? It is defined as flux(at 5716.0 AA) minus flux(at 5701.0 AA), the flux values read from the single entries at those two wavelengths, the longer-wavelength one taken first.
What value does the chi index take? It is -0.2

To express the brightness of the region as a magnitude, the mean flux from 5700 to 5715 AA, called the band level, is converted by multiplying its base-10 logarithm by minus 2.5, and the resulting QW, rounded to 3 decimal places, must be -2.396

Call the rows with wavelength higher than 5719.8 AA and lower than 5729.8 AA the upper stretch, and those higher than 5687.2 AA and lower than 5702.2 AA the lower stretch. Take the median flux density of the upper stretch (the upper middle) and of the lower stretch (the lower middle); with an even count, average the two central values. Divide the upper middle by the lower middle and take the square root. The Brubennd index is 1.01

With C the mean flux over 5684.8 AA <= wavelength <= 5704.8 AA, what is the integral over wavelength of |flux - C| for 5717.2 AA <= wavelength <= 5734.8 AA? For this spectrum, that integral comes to 3.5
